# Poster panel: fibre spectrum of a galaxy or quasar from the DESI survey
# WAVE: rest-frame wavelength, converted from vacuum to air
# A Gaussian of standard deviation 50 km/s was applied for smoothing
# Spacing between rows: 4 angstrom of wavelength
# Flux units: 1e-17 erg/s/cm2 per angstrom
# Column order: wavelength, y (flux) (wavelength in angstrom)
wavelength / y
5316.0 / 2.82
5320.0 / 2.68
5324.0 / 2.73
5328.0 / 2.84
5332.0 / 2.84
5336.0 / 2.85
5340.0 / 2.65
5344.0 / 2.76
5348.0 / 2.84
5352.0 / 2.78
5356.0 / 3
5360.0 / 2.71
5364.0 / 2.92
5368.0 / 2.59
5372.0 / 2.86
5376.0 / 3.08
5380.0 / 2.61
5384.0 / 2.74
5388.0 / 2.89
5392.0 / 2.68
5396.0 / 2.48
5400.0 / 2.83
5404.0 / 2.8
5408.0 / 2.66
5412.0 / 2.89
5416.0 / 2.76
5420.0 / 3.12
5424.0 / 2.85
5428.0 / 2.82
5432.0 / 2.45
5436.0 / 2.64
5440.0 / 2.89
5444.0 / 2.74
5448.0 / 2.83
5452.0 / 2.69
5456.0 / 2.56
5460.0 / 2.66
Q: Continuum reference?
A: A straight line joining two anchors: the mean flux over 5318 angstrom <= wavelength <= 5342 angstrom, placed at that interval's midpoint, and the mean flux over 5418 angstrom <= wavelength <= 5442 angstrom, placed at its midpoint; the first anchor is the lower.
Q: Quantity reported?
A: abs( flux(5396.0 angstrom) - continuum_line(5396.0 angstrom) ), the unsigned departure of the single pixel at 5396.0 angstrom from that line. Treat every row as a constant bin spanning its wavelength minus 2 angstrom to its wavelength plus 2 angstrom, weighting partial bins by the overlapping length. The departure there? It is 0.30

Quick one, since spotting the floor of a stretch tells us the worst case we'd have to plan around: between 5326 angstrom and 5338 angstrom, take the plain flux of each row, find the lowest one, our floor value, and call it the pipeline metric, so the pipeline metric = 2.84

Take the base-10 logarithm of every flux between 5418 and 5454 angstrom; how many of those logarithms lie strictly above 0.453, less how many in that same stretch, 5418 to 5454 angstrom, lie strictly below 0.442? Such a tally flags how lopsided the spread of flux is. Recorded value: -1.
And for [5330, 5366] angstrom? 2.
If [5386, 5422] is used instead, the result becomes -1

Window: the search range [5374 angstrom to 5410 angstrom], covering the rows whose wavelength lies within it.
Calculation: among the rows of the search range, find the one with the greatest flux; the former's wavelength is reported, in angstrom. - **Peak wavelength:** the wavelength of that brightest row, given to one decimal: 5376.0 angstrom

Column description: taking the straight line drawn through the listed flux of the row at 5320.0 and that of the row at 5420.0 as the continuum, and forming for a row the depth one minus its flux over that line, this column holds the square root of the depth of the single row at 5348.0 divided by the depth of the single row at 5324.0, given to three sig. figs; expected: 1.05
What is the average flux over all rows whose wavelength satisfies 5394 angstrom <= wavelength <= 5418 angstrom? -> 2.74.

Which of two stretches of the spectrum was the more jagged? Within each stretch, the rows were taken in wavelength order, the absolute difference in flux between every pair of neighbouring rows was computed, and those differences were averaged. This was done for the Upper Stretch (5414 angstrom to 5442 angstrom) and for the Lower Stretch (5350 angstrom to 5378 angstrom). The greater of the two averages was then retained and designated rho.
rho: 0.257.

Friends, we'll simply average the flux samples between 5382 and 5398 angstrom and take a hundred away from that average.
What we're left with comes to -97.3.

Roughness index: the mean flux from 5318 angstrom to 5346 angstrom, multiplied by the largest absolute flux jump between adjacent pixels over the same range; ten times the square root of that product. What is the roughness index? 7.4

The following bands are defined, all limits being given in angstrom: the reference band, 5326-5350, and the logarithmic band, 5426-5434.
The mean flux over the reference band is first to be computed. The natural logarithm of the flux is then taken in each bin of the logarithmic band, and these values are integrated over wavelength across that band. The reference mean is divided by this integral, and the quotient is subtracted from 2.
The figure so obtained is 1.64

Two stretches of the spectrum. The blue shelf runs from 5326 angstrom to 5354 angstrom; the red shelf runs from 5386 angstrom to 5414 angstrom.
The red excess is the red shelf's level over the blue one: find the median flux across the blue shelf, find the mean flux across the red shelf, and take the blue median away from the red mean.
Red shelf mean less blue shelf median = -0.09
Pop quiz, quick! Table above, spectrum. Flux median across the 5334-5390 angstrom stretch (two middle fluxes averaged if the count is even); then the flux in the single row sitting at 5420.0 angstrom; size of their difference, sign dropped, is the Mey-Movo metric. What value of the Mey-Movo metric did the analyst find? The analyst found 0.31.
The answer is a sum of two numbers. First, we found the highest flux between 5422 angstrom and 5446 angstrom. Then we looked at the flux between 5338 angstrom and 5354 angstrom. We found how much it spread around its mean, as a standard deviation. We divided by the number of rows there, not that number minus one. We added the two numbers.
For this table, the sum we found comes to 2.96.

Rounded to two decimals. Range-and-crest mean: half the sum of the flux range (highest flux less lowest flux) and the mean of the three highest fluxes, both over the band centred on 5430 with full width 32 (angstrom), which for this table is 1.81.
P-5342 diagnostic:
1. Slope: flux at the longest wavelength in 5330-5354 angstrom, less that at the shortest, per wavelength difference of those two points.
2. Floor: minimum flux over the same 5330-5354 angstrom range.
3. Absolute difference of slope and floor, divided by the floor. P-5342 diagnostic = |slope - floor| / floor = 1.001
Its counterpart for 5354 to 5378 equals 0.998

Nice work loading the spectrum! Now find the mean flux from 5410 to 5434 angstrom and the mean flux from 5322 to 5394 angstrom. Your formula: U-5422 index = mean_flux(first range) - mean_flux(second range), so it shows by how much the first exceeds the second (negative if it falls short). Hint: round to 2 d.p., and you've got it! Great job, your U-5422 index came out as 0.02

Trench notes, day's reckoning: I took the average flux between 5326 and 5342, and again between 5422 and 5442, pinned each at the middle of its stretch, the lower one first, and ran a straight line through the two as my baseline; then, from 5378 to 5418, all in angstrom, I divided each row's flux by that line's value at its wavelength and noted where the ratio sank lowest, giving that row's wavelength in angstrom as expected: 5396.0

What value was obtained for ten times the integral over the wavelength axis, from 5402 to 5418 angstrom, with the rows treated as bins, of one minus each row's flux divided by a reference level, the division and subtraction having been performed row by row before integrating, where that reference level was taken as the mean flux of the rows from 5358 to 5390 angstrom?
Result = 1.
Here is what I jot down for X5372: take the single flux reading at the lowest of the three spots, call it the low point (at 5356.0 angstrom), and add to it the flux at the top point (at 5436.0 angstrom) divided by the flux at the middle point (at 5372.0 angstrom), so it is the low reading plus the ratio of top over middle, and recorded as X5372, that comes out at 3.92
